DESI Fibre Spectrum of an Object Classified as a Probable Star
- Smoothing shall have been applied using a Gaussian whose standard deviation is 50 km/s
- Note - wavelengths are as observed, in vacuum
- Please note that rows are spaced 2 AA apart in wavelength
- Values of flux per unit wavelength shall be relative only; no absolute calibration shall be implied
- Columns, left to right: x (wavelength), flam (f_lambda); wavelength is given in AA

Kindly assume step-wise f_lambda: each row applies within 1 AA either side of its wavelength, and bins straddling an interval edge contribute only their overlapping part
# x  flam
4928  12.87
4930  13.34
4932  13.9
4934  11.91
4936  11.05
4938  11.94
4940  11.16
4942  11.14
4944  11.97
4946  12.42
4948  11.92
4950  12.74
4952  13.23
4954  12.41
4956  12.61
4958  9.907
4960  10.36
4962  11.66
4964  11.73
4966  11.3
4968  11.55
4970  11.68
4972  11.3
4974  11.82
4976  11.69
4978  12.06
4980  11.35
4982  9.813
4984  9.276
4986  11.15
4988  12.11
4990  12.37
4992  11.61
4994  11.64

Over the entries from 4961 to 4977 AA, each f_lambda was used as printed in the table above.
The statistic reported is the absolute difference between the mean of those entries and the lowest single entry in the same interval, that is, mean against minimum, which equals 0.29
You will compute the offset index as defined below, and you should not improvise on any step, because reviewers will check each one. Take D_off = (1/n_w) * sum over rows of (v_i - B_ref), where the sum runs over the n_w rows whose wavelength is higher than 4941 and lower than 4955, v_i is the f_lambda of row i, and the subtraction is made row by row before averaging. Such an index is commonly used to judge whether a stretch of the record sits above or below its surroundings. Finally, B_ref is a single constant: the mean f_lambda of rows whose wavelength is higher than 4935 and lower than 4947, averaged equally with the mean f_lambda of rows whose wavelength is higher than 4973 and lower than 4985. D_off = 1.0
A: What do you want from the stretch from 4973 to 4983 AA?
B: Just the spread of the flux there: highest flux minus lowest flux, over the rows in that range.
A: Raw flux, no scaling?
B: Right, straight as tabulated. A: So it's 2.2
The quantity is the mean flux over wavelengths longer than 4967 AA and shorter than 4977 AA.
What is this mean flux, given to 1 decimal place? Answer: 11.6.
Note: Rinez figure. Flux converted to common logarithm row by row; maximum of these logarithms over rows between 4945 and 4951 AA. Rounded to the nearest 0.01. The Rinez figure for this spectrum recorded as 1.11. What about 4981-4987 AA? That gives 1.05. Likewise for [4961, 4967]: 1.07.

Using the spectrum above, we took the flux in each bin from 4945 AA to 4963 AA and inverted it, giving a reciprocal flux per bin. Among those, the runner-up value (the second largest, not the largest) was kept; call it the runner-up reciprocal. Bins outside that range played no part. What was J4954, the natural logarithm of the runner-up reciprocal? -2.34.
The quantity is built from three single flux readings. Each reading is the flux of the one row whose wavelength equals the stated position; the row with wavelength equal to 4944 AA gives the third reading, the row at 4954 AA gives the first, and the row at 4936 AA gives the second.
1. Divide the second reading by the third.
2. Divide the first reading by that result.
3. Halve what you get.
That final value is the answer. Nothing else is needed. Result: 6.72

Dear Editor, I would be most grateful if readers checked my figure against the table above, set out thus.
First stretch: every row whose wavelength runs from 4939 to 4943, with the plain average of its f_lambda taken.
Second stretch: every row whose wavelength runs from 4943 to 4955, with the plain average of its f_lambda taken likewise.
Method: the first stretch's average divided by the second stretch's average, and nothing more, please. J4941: 0.90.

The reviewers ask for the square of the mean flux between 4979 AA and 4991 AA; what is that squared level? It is 121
